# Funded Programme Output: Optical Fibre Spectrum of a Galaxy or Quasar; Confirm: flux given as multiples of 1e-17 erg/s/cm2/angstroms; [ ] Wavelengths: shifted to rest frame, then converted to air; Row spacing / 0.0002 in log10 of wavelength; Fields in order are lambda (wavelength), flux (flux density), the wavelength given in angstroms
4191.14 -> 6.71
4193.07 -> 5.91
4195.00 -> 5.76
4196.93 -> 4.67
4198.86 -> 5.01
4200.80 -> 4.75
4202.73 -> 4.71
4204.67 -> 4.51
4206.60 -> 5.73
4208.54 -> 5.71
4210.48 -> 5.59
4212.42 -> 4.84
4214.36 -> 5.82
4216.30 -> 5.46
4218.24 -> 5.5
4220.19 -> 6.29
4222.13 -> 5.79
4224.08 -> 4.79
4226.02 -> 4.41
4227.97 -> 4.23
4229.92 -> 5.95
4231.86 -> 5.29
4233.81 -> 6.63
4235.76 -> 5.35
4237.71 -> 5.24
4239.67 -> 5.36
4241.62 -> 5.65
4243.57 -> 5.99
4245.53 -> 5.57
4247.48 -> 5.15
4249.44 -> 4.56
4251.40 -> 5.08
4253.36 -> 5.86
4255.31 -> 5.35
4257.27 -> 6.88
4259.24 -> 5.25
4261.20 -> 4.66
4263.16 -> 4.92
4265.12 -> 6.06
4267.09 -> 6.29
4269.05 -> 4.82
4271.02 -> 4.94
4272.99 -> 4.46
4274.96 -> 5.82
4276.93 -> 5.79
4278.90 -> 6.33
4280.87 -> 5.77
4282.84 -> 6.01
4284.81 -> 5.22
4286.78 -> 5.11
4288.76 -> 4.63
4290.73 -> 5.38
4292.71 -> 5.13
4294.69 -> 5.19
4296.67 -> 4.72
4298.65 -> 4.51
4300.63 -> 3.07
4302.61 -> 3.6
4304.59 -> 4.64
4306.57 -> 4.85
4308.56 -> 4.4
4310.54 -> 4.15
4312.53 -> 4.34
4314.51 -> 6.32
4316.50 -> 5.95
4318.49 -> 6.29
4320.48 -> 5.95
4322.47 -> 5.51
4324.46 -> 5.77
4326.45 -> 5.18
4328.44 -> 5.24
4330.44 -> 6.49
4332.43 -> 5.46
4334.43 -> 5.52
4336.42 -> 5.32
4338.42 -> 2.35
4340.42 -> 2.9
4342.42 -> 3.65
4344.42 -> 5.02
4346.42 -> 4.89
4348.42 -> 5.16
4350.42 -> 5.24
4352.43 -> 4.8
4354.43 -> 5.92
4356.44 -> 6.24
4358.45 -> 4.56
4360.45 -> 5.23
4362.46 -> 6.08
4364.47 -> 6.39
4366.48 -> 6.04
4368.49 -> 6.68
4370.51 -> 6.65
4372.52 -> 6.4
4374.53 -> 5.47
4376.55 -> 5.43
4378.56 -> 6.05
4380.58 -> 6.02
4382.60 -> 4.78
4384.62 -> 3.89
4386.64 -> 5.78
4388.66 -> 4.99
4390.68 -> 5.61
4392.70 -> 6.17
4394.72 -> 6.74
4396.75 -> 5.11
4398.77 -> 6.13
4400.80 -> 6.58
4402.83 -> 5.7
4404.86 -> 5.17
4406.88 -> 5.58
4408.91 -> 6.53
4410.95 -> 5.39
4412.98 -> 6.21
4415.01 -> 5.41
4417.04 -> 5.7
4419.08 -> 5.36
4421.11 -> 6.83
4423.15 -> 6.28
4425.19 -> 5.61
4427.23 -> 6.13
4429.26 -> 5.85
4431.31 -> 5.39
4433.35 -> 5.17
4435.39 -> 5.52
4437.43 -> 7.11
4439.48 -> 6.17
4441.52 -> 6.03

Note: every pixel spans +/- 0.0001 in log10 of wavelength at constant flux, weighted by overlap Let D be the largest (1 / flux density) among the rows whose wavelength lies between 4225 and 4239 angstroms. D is 0.24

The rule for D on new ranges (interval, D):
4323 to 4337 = 0.19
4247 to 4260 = 0.22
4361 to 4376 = 0.18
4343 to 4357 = 0.21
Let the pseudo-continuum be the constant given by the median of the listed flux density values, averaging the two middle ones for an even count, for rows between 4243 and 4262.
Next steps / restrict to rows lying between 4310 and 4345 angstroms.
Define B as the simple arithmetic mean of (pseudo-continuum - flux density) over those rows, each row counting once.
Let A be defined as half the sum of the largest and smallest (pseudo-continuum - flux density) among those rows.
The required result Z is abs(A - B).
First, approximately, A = 0.9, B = 0.22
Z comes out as 0.66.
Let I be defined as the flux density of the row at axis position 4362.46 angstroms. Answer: 6.08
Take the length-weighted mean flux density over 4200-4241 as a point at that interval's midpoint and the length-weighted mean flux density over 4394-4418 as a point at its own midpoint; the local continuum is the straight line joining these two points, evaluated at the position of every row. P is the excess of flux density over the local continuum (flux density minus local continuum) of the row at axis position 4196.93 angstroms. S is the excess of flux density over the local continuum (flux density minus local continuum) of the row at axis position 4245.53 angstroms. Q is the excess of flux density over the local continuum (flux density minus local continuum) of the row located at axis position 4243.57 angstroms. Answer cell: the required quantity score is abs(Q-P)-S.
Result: 1.0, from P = -0.6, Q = 0.59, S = 0.2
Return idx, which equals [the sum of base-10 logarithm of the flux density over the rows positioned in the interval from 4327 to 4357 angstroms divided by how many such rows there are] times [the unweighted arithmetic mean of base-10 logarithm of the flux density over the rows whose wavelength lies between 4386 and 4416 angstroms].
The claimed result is 0.52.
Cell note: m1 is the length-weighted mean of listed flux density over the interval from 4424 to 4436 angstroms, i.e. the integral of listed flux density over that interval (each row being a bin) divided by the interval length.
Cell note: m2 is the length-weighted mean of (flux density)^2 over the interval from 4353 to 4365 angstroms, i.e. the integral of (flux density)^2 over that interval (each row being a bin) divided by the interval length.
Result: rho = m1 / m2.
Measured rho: 0.17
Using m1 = 5.62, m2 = 32.7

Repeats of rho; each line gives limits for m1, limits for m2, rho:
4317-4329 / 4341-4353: 0.25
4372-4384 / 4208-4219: 0.19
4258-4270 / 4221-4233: 0.20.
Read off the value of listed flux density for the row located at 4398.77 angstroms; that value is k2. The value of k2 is 6.13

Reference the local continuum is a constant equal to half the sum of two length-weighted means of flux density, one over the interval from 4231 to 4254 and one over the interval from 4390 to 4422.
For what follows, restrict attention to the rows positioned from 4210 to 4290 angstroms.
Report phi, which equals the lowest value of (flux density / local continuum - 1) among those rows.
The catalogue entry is -0.3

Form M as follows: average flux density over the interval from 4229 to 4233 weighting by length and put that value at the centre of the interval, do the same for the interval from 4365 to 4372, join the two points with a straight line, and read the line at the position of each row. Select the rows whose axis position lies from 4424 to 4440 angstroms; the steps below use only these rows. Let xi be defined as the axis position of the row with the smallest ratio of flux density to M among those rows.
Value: 4433.35 angstroms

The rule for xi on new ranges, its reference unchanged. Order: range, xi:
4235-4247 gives 4237.71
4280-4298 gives 4288.76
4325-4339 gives 4338.42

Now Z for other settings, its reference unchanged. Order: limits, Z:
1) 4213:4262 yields 0.11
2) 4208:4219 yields 0.16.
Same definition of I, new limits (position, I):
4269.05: 4.82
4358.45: 4.56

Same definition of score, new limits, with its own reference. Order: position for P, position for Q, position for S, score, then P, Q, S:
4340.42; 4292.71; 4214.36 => 1.9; -2.8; -0.40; 0.5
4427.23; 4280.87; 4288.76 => 0.9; 0.2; 0.27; -0.9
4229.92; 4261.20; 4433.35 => 2.1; 0.6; -0.79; -0.7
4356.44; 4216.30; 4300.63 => 2.9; 0.5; 0.13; -2.5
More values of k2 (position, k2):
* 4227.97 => 4.23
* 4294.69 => 5.19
